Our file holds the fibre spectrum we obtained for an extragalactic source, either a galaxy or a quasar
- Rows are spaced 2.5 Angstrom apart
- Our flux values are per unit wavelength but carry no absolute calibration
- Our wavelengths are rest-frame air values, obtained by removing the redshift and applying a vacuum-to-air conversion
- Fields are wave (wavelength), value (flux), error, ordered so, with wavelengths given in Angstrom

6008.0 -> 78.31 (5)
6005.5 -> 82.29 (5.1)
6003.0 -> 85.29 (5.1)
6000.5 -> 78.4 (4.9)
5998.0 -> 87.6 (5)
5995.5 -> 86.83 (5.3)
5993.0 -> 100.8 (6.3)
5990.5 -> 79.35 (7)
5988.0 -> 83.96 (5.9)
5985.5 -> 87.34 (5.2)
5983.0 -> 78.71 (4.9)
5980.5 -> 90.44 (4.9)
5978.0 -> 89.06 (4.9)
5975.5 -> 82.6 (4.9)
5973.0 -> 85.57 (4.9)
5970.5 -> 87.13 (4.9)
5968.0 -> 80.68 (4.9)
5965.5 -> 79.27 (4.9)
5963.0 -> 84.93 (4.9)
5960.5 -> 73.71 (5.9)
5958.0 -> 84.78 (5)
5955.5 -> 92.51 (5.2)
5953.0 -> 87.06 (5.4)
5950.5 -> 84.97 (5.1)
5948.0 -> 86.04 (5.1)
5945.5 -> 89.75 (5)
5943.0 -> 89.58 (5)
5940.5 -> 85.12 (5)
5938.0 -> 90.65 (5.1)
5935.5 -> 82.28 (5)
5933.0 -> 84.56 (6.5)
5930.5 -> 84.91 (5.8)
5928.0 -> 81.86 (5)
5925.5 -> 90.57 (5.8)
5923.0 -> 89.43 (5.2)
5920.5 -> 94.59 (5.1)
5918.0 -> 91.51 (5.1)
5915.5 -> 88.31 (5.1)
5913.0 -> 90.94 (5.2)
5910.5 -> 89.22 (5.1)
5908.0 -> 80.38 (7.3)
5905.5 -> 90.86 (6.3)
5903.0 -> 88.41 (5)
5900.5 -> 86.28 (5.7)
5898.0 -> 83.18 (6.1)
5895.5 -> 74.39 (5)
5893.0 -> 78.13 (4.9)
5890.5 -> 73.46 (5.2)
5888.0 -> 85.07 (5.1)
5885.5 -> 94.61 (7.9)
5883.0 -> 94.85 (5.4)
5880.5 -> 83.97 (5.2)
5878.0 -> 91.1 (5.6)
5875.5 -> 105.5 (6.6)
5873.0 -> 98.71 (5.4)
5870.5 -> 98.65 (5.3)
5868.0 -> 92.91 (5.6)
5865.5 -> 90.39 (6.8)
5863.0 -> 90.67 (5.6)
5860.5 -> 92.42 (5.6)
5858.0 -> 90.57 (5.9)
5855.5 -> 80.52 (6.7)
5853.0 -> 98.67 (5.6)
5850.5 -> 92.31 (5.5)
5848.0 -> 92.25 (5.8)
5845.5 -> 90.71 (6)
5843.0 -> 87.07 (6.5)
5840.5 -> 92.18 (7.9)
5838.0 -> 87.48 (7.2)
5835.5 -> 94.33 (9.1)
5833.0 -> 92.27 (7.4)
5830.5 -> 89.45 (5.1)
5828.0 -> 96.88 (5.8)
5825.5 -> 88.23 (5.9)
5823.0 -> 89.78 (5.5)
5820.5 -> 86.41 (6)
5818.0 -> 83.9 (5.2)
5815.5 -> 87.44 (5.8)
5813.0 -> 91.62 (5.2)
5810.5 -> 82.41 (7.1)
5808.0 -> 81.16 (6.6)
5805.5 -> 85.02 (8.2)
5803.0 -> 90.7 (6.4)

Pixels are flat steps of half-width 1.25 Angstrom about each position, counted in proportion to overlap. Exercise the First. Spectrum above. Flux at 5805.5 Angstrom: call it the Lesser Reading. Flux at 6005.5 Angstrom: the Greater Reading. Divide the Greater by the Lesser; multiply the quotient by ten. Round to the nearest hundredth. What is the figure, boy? 9.68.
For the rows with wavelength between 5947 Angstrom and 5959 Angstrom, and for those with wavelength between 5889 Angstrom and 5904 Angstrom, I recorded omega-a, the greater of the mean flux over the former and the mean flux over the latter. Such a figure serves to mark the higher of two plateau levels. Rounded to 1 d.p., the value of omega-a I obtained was 87.1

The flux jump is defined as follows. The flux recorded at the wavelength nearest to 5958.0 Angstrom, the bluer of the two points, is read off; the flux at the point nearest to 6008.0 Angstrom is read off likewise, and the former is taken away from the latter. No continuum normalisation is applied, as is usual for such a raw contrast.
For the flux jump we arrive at -6.5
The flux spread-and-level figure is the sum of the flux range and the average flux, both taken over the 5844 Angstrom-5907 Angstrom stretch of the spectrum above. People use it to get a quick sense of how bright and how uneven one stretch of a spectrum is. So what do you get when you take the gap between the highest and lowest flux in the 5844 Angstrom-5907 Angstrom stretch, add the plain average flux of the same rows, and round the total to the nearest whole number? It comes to 122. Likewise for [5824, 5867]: 109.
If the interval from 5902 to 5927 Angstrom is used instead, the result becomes 104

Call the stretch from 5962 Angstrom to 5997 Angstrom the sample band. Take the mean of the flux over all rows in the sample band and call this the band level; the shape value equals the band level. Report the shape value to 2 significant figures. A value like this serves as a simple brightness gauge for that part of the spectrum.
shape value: 85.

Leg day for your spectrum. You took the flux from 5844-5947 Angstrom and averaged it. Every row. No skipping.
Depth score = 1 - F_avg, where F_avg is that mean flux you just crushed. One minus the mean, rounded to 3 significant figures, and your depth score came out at -87.8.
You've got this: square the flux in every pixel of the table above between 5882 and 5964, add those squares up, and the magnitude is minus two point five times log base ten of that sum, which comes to -13.5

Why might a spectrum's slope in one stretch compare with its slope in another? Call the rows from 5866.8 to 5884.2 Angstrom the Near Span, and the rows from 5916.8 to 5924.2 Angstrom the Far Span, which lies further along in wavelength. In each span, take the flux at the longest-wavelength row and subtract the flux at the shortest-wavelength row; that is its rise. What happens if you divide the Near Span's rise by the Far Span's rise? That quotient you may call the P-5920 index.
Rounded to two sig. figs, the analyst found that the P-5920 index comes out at -0.93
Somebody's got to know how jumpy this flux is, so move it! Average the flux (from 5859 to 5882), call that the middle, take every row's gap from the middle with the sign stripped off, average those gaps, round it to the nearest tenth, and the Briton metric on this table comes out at 4.8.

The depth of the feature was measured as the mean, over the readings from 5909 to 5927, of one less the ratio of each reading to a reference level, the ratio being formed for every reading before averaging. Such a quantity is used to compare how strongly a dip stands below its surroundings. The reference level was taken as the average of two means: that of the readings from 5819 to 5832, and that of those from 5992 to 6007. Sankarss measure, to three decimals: -0.024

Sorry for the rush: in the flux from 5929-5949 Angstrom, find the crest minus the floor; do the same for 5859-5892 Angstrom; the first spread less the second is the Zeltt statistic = -24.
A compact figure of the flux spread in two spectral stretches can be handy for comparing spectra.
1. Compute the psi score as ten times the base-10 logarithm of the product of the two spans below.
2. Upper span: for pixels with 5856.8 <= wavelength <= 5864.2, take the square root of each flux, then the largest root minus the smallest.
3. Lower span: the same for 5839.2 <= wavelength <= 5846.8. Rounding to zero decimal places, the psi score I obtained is -16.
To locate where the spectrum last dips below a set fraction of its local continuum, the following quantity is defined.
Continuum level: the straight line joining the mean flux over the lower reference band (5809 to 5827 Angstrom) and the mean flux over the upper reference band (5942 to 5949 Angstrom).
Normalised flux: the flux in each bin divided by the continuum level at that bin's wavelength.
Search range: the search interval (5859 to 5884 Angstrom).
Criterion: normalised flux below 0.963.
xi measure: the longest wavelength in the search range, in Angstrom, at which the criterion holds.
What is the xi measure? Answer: 5880.5 Angstrom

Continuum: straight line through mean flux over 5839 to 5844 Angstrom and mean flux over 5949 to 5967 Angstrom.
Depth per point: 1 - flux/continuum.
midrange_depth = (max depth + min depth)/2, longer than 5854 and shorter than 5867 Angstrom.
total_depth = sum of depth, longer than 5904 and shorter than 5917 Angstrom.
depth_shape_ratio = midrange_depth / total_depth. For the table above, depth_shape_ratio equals -0.27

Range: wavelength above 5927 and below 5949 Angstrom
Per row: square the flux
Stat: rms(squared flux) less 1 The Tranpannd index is 7437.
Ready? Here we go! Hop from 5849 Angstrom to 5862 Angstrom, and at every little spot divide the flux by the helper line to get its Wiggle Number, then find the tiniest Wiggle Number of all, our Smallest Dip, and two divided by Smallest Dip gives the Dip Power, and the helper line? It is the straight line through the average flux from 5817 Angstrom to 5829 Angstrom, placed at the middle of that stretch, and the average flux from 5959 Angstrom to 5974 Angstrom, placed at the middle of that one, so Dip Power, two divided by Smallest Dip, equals 2.2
